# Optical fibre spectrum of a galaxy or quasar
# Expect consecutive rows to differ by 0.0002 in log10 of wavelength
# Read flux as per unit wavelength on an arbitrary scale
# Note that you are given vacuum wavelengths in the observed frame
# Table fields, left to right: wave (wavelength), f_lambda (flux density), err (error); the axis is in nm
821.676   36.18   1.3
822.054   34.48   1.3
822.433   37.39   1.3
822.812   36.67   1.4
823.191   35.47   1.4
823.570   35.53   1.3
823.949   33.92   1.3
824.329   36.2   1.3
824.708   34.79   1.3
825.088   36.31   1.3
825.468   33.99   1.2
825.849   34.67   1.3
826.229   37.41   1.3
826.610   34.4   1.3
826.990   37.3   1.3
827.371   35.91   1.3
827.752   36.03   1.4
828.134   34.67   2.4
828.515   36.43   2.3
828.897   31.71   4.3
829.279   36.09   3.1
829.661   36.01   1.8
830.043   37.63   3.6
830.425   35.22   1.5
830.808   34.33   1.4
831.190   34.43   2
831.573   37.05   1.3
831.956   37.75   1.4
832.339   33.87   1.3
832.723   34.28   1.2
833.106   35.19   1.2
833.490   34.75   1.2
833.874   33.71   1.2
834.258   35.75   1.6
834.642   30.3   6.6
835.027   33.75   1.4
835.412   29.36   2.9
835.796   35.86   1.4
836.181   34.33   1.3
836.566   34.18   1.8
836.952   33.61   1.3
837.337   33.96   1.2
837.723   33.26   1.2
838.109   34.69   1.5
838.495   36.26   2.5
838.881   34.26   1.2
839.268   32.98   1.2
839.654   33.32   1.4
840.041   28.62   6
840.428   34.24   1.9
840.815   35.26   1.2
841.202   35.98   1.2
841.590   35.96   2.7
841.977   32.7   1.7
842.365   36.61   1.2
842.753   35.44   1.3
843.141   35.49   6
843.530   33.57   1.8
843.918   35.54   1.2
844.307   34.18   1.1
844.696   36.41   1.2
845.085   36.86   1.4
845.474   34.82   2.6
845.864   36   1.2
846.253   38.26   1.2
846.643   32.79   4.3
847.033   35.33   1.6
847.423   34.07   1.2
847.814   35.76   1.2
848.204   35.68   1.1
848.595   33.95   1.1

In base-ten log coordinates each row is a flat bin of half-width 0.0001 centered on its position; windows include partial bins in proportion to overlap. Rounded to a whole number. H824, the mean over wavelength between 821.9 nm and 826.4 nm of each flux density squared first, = 1267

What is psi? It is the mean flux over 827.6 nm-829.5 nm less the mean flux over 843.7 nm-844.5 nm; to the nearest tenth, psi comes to 0.1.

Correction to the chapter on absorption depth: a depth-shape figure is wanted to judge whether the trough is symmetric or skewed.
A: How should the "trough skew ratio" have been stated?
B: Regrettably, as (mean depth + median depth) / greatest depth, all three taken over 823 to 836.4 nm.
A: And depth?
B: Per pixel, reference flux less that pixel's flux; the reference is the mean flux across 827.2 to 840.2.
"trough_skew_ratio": -0.27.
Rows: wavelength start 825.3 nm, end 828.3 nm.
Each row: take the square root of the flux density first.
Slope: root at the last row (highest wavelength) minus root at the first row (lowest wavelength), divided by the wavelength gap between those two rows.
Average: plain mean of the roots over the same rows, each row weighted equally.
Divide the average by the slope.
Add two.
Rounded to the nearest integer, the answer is 276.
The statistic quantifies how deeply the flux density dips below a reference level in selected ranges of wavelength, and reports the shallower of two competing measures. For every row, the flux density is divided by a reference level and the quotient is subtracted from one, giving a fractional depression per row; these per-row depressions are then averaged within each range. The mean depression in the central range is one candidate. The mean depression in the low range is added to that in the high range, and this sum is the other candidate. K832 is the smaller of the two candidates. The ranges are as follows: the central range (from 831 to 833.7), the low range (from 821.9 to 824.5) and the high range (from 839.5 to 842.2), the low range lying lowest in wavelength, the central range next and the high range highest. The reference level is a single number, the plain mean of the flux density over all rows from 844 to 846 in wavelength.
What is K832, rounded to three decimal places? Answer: 0.009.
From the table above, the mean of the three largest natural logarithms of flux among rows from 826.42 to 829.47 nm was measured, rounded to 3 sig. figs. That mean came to 3.60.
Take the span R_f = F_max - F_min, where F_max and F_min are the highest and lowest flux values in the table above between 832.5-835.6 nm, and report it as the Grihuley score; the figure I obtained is 6.39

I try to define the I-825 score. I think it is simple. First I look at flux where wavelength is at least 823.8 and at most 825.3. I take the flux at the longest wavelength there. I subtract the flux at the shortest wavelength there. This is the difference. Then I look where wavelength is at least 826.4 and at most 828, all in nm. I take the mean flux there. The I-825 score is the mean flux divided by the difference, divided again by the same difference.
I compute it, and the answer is 6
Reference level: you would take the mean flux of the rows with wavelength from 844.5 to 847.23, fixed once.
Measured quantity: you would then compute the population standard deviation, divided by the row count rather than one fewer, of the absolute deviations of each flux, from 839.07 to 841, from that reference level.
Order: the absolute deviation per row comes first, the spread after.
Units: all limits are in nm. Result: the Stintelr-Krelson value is 2.3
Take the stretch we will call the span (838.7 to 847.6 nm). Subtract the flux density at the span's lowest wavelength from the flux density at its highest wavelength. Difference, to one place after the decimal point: -0.2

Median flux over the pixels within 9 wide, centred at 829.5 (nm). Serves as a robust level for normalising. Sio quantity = 35.2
